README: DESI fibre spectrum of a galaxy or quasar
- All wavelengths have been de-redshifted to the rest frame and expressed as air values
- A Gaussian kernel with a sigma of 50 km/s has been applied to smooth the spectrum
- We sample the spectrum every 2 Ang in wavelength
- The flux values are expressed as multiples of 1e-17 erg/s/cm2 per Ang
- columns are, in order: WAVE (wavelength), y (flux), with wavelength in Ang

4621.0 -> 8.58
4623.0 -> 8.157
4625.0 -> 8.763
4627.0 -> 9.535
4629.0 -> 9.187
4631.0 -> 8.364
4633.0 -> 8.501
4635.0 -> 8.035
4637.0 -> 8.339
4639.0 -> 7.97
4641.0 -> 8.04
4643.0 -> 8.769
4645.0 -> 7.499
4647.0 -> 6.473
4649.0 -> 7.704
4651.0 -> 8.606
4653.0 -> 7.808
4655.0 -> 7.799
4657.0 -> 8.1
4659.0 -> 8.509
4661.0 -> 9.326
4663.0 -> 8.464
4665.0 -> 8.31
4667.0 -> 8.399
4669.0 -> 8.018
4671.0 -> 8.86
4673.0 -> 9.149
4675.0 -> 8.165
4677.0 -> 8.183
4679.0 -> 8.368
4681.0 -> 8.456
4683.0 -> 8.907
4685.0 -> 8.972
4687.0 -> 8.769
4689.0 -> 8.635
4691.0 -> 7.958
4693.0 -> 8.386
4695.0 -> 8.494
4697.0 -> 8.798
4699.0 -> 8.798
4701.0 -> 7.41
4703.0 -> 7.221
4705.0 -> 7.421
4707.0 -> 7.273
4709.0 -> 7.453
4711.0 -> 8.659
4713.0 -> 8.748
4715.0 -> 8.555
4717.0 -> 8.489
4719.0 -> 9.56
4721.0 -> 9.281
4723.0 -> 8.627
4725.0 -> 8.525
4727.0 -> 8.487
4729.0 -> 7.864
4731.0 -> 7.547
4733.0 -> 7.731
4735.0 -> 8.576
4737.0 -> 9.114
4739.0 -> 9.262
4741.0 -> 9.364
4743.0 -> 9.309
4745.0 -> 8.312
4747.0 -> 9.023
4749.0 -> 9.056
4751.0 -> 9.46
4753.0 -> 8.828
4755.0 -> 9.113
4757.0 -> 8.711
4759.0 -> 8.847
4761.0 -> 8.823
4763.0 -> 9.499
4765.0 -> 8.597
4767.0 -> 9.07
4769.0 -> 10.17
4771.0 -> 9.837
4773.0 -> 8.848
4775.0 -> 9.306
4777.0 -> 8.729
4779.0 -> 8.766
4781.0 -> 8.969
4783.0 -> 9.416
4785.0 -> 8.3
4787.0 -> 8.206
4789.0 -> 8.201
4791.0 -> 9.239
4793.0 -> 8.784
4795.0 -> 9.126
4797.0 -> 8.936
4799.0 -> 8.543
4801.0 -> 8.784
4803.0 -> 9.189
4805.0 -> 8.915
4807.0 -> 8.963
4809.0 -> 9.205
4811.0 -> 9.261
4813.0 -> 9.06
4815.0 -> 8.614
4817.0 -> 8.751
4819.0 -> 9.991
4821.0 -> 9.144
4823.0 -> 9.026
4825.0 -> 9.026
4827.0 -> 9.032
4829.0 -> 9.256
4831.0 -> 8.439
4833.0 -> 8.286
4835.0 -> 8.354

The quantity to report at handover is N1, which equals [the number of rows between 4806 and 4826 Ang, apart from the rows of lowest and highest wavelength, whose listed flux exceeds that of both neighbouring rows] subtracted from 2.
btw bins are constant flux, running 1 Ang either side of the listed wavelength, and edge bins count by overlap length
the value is 0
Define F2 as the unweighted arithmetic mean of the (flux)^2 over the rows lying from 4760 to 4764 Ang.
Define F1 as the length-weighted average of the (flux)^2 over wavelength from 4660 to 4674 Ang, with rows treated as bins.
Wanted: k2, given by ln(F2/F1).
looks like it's 0.11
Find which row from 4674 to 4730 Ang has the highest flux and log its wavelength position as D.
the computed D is 4719.0 Ang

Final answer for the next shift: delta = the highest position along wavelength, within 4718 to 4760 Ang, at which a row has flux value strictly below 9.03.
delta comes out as 4759.0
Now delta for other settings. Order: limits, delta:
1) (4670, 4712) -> 4711.0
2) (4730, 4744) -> 4735.0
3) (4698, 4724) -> 4723.0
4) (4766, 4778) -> 4777.0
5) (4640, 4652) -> 4651.0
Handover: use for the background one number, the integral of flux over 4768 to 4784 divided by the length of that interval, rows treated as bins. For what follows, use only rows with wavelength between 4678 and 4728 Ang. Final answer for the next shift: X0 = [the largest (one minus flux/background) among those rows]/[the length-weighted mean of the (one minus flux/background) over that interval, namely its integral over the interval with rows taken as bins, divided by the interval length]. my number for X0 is 2.4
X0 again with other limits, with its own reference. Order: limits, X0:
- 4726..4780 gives 4.8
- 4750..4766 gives 2.4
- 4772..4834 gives 3.1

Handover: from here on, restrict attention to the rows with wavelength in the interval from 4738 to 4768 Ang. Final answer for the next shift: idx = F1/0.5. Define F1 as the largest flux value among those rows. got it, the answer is 19.0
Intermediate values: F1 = 9.499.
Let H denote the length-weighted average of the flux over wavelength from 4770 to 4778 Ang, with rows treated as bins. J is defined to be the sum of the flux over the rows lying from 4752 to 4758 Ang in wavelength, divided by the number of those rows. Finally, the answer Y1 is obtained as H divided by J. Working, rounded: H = 9.18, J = 8.88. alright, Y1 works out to 1.03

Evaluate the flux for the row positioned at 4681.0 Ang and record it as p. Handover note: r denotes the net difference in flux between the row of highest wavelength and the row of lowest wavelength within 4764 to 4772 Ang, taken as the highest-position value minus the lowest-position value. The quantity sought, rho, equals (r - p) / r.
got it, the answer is -6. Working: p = 8.456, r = 1.2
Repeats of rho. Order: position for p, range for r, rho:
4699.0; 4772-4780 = 108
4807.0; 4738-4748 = 39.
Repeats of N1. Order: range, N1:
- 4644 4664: 0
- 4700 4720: 0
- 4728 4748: 1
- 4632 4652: 0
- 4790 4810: 0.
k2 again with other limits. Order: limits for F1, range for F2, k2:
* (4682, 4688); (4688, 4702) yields -0.12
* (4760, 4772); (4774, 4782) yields -0.09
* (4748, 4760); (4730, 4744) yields -0.06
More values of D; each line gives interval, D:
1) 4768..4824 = 4769.0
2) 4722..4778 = 4769.0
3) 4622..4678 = 4627.0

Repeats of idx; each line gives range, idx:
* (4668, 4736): 19.1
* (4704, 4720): 19.1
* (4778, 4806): 18.8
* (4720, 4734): 18.6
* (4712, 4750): 19.1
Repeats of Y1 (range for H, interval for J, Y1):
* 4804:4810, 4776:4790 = 1.04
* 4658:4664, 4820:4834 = 0.99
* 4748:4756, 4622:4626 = 1.08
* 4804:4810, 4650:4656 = 1.12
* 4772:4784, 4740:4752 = 0.99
